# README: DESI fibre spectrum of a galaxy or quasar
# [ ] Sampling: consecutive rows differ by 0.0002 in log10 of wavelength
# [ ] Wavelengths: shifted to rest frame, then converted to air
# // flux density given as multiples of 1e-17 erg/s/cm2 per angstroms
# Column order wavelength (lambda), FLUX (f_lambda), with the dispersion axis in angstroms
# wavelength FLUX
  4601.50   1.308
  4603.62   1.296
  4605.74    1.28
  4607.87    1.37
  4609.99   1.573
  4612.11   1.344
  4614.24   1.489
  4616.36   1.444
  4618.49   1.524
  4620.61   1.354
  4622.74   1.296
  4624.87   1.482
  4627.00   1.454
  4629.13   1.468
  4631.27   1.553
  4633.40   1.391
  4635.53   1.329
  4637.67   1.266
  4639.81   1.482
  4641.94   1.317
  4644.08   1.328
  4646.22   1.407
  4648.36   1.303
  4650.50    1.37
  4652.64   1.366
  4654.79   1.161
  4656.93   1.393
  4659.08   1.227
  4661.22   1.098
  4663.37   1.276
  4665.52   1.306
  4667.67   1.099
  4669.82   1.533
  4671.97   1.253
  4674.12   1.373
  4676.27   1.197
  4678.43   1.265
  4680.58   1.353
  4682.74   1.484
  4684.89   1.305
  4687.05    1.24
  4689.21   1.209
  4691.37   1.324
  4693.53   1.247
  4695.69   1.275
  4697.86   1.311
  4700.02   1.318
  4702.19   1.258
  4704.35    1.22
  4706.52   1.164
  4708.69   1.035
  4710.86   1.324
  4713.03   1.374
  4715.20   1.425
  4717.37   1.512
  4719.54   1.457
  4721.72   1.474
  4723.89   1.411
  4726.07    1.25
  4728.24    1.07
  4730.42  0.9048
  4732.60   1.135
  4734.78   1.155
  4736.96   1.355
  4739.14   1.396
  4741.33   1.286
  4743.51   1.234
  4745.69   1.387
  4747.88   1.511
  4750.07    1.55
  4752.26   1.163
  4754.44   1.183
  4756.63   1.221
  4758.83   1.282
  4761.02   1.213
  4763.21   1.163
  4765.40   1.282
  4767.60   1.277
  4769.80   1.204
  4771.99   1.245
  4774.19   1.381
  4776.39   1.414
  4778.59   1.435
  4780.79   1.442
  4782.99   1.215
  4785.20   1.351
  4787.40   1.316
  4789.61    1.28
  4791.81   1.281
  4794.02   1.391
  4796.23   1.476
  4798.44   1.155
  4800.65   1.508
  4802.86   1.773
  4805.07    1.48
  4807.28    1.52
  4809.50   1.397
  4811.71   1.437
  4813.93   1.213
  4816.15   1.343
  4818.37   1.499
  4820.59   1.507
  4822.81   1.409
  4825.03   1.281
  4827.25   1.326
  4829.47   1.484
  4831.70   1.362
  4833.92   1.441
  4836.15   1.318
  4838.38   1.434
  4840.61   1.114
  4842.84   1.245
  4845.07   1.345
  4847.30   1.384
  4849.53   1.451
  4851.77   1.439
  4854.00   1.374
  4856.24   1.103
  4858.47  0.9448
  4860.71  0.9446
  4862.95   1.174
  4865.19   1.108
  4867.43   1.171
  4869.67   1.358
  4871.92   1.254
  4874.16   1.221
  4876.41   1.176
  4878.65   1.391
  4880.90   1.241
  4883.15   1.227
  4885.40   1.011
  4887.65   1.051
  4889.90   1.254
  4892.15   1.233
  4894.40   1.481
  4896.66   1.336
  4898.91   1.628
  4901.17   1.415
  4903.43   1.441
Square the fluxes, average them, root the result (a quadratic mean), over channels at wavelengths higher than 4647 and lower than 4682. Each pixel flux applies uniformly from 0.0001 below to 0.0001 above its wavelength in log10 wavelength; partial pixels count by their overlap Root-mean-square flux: 1.29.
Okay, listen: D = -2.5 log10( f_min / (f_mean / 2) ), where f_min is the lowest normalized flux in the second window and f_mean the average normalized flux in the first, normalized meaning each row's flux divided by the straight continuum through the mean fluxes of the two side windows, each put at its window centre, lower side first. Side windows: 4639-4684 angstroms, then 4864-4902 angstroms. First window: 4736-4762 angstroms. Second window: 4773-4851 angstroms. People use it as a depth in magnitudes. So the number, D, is -0.59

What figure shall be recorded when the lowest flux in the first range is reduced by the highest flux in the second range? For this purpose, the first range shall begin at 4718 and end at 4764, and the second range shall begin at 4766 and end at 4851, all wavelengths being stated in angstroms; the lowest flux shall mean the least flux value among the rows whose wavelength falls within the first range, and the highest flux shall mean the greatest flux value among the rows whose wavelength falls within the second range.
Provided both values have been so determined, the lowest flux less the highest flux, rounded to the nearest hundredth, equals -0.87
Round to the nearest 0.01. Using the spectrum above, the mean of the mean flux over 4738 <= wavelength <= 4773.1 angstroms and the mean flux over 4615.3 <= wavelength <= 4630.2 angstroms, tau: 1.36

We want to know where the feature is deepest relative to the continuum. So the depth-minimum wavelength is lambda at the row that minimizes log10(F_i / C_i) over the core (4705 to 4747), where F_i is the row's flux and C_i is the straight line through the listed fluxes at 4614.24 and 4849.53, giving 4730.42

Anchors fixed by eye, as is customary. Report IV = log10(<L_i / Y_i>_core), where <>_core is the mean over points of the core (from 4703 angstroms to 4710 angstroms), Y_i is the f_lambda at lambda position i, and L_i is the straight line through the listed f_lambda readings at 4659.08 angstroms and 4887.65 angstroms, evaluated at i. 0.02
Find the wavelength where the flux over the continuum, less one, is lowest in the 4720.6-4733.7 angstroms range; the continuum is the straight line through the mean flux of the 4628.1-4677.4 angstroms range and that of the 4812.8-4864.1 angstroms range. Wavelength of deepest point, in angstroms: 4730.42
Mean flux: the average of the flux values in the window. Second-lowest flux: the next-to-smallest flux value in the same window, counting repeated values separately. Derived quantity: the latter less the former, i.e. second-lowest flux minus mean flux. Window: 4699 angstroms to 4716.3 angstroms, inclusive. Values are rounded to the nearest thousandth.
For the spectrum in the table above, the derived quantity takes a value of -0.101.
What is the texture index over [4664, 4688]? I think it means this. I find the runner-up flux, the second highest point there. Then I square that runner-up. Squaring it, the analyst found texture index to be 2.202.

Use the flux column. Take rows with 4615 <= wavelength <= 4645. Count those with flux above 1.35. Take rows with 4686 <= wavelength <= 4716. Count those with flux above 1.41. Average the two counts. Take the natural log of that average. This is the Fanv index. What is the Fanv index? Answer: 1.61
